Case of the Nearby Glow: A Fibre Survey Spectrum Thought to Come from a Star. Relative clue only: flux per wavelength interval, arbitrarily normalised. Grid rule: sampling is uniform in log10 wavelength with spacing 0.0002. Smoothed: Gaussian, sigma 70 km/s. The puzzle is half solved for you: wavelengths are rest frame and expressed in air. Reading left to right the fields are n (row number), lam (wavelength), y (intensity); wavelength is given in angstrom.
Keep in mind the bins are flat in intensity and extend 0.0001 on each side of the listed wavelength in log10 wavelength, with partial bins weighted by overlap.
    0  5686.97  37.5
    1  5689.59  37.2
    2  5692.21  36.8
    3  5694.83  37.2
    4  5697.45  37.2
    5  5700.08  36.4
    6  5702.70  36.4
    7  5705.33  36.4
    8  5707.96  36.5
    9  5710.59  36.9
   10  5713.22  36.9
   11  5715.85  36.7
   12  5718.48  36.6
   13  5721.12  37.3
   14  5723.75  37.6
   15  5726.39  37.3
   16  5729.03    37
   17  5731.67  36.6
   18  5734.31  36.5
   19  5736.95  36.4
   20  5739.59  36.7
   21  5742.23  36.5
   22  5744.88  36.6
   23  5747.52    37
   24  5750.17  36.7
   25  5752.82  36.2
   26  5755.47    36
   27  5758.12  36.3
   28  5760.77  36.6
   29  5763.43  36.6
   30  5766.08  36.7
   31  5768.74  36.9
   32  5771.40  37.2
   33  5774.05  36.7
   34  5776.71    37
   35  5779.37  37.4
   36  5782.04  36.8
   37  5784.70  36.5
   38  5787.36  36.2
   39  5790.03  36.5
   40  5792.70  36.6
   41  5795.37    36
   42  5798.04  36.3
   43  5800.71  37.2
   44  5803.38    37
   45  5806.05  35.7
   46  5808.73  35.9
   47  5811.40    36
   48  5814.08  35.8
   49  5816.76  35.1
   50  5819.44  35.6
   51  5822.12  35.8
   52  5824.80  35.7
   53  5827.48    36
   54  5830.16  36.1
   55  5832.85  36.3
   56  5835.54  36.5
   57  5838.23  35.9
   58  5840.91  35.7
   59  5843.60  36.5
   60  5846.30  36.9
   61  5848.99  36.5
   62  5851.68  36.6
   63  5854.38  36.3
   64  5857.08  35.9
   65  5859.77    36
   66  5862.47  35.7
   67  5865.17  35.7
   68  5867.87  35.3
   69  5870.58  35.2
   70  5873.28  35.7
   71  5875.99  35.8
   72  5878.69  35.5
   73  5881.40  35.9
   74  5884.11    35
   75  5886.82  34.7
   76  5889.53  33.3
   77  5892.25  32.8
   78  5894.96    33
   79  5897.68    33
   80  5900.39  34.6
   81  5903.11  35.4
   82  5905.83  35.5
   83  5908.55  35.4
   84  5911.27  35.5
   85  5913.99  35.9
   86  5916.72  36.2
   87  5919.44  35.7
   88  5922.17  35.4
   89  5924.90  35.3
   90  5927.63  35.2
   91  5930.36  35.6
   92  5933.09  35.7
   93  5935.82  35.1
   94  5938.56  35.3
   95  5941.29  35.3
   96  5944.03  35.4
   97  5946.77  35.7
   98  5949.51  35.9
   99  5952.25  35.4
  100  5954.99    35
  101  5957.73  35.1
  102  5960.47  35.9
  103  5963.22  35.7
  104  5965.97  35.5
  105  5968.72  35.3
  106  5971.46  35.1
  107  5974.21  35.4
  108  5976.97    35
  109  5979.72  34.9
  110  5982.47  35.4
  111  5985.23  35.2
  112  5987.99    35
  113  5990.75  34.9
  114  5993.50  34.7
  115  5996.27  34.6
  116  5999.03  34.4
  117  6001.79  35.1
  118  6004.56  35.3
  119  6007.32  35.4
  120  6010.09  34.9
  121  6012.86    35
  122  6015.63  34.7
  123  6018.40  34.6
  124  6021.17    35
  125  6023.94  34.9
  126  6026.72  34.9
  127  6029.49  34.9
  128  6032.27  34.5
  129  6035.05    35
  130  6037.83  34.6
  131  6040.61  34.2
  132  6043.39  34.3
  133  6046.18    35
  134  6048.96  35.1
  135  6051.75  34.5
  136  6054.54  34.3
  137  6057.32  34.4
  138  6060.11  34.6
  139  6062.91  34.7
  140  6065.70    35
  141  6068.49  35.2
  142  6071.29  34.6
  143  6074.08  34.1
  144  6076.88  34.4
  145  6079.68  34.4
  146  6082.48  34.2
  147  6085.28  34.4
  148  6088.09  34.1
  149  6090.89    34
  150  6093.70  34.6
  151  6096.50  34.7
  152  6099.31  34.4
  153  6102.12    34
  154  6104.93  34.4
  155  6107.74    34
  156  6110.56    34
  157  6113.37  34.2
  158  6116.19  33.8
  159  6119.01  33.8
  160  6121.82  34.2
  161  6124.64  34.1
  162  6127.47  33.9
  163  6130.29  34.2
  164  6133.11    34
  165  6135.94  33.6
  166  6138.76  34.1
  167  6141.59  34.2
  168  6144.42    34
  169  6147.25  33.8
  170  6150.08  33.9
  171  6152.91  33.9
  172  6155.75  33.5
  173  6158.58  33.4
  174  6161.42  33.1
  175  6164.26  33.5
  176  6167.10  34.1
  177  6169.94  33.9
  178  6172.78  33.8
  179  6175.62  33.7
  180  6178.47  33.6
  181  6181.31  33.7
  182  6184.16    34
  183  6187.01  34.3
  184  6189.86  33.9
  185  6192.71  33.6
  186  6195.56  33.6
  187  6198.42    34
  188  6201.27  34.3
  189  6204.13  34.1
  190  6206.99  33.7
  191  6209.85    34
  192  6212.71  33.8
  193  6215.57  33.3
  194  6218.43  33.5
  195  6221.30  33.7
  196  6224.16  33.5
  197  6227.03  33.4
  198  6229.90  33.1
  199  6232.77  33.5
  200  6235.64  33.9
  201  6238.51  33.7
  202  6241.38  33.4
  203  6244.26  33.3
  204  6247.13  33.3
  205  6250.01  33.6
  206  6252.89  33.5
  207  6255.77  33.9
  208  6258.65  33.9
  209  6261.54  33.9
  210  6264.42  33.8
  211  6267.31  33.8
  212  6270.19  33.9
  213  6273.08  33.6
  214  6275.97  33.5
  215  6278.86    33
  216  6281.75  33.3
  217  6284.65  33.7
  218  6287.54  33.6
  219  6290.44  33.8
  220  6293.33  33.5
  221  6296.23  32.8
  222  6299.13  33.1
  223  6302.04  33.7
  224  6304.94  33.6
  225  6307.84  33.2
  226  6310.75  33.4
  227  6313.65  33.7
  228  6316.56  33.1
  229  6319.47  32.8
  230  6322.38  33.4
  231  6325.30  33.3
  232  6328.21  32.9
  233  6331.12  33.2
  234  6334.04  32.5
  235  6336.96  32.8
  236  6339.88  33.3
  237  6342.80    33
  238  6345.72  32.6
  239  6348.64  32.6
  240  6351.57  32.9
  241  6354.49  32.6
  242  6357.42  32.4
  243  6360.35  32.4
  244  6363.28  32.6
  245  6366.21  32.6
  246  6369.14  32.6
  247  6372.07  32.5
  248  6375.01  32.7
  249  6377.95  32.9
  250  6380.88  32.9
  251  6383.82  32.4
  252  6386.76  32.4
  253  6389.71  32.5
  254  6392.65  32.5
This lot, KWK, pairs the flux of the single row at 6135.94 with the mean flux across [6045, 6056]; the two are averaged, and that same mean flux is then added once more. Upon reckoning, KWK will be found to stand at 68.9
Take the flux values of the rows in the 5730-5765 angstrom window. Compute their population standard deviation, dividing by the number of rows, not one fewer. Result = 0.241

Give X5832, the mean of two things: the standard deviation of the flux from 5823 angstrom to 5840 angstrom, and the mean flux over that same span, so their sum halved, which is 18.2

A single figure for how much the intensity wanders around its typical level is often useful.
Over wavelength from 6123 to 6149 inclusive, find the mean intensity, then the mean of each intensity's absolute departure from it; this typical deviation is 0.15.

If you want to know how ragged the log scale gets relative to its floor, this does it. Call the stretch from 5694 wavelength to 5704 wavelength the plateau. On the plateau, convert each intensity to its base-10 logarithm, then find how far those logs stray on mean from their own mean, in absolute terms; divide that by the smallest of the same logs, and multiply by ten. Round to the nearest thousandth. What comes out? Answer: 0.030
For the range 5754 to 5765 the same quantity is 0.017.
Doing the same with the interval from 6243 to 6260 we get 0.018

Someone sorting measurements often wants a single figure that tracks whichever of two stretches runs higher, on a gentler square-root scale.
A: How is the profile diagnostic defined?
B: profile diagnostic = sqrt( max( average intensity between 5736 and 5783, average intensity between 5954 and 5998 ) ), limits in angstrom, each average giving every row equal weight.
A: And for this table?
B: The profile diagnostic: 6.06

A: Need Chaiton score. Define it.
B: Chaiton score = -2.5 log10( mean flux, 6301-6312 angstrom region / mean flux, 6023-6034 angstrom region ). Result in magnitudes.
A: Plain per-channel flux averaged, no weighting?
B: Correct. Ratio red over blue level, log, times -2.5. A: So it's 0.04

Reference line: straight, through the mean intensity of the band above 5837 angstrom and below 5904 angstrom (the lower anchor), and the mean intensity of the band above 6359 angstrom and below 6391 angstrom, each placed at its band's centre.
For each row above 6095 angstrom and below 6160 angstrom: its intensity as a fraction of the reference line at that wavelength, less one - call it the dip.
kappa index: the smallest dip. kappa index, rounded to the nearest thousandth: -0.011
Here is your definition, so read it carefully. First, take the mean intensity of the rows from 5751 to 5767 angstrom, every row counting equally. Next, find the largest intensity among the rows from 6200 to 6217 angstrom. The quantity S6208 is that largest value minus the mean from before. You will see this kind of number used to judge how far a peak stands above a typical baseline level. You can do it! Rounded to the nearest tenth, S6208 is -2.1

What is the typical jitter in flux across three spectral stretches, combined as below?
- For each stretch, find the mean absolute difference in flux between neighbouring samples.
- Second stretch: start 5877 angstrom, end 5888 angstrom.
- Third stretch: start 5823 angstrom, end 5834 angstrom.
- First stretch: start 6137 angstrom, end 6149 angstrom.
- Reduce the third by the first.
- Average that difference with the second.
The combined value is 0.28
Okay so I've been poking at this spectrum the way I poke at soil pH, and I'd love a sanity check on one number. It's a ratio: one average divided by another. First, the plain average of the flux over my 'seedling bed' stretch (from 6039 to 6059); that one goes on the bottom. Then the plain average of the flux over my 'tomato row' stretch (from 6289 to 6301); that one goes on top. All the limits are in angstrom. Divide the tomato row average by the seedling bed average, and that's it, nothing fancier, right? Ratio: 0.96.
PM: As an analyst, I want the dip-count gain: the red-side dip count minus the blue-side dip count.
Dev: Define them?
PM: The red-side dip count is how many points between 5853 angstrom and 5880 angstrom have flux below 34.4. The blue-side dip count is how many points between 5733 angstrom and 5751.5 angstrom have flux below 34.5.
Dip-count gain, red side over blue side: 0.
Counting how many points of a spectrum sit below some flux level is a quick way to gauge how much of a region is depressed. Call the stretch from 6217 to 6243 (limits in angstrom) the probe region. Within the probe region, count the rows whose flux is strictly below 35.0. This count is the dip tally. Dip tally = 9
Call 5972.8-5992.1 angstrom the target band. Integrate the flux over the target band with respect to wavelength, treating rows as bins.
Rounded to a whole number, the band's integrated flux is 677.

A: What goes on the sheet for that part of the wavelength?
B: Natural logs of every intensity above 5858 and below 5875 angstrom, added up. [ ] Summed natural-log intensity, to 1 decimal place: 21.4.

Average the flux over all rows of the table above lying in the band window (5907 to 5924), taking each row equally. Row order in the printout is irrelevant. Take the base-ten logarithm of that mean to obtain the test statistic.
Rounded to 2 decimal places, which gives 1.55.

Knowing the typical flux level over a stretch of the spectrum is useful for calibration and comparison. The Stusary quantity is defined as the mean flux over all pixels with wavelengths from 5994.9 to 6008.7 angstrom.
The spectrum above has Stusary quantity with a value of 35.0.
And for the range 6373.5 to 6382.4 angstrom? 32.8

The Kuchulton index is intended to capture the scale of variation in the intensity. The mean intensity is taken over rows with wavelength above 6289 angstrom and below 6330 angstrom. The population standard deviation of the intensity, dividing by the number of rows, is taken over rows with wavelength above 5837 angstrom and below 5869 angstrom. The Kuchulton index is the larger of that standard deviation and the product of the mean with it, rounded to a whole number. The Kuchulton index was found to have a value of 15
